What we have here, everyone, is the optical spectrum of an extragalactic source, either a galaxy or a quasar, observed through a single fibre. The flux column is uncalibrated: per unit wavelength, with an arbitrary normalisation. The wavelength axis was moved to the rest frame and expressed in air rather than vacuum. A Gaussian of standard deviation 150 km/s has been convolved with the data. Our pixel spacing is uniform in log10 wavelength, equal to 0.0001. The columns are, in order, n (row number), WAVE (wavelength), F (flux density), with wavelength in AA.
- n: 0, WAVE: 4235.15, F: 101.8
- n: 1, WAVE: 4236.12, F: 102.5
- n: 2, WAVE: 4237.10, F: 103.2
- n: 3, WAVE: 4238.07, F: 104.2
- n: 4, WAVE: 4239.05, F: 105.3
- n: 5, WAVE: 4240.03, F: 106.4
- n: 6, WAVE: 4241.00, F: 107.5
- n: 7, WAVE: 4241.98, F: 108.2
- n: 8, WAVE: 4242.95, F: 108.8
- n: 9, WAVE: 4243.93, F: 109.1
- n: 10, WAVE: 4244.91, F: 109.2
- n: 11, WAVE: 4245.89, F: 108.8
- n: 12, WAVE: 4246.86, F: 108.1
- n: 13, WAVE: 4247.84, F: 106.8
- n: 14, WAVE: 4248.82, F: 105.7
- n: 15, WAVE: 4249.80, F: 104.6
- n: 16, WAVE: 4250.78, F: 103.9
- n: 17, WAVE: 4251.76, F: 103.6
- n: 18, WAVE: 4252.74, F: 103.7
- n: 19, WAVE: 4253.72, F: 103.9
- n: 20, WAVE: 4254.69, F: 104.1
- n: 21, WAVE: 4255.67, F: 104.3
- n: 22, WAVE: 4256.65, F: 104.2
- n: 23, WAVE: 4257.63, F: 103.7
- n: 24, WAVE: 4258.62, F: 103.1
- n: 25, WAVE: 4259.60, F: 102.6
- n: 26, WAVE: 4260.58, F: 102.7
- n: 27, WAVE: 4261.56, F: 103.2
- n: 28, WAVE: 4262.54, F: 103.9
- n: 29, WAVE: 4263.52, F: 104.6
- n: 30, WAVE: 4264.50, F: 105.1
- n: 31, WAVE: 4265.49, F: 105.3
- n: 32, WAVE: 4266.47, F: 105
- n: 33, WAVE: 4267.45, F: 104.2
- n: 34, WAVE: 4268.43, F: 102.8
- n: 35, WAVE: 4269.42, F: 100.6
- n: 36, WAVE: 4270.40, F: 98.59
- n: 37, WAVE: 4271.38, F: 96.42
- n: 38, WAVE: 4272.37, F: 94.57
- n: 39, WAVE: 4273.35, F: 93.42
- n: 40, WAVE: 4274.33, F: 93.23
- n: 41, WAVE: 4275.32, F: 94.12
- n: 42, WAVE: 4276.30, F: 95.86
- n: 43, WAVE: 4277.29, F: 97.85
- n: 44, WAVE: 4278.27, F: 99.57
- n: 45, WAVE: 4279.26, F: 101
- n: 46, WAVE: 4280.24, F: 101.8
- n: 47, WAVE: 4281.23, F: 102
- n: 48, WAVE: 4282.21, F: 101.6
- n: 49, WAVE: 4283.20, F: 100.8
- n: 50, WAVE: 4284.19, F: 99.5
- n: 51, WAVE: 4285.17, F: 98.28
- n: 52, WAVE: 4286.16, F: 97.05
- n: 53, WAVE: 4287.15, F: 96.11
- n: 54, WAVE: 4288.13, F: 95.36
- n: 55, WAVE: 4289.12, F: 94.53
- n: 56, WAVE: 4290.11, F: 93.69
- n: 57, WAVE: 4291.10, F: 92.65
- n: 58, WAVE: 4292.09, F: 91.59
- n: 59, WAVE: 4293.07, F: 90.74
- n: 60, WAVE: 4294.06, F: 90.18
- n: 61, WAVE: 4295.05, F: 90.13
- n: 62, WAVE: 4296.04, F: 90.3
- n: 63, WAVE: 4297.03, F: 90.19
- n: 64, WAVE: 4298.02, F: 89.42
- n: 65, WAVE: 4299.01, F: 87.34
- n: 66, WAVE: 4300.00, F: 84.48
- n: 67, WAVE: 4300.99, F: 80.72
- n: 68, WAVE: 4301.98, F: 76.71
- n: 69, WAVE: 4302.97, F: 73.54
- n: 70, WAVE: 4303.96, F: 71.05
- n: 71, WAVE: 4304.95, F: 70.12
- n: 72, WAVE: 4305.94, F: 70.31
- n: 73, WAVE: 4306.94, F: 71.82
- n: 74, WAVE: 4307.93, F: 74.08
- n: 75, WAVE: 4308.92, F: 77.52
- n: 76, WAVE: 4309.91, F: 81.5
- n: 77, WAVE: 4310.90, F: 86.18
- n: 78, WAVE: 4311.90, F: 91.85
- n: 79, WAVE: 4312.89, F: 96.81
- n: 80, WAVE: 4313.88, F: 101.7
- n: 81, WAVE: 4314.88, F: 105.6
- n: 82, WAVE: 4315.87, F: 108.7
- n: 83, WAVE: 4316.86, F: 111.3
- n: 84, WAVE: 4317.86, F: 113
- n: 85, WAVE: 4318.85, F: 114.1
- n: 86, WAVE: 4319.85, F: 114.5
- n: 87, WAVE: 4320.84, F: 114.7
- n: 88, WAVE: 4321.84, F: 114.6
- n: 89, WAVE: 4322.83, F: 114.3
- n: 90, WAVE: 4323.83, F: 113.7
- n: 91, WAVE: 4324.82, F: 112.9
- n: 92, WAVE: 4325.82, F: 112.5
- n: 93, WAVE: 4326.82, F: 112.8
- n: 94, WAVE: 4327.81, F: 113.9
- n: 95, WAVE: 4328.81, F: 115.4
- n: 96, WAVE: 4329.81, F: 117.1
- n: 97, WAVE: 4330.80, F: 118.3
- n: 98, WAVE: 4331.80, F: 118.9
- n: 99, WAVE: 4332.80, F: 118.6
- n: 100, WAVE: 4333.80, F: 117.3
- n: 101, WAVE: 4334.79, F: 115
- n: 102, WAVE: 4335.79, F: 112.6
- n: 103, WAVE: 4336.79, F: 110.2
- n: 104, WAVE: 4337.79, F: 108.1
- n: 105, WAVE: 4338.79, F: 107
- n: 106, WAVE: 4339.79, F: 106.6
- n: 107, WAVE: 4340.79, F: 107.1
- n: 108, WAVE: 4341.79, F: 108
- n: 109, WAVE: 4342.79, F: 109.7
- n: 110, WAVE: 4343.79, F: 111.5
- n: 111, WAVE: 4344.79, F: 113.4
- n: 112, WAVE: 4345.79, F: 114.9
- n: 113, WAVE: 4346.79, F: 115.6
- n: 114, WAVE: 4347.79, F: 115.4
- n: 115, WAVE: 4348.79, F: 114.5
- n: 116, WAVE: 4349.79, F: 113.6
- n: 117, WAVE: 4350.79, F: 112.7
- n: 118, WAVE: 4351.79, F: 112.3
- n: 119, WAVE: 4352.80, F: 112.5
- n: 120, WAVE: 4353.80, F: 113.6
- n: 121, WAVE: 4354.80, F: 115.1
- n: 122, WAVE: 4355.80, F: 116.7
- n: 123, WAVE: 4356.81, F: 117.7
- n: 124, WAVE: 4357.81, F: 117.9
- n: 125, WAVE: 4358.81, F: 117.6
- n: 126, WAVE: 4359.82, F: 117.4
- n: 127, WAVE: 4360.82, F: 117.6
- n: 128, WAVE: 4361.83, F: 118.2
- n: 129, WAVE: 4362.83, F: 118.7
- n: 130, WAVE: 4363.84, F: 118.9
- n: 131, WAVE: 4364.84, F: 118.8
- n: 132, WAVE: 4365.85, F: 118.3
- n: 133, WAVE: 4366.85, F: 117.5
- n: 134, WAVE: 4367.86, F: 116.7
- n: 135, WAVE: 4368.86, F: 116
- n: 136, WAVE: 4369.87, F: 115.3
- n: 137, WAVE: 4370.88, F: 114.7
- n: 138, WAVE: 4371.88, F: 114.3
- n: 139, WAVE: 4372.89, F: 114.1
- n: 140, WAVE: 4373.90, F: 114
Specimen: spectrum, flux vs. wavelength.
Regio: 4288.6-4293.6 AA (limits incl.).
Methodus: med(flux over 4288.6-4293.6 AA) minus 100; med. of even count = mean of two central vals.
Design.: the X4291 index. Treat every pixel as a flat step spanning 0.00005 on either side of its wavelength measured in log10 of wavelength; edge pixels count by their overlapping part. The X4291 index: -7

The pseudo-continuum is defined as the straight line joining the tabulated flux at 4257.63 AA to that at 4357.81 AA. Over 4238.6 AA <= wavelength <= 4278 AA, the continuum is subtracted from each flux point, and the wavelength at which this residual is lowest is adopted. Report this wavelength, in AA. 4274.33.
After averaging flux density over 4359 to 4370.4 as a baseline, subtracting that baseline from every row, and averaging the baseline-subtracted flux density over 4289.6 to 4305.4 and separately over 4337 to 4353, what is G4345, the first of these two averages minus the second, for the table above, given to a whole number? -26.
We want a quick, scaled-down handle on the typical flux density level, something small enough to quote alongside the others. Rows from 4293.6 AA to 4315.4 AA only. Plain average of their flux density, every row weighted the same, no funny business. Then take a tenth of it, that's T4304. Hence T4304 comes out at 8.4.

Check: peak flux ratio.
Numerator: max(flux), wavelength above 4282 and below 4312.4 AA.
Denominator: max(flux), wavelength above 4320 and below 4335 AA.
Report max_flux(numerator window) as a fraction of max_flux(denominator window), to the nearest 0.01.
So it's 0.85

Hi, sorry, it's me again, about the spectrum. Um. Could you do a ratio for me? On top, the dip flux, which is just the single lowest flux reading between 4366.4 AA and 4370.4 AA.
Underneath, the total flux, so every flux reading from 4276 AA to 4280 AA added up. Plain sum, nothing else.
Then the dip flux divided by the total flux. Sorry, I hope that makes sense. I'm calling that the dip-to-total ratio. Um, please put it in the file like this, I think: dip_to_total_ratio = 0.292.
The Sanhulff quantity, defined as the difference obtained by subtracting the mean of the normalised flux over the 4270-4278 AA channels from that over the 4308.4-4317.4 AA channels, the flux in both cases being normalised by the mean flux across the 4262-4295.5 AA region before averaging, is 0.00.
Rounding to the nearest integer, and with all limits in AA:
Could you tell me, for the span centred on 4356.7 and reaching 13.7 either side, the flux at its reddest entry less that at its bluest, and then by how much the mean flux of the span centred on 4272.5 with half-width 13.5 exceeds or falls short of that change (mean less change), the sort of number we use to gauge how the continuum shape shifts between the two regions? 97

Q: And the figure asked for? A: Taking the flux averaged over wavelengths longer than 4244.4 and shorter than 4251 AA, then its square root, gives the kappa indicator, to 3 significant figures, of 10.3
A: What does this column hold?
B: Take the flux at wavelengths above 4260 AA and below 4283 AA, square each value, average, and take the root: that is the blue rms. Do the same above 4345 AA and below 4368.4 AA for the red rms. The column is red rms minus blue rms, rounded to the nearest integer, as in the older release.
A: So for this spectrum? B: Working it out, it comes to 16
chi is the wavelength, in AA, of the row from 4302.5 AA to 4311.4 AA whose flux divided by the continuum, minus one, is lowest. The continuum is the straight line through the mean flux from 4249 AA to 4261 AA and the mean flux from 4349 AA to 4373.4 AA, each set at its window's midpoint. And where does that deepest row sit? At 4304.95 AA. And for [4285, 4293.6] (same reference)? 4293.07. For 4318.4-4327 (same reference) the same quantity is 4325.82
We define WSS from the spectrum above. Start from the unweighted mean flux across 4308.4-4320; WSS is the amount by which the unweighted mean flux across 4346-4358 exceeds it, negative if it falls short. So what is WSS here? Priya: 15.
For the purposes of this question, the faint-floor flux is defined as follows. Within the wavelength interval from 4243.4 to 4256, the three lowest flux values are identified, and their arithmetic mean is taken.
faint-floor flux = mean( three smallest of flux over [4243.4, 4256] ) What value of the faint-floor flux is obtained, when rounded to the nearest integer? 104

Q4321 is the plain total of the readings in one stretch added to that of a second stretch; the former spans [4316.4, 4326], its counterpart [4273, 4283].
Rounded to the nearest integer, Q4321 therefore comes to 2116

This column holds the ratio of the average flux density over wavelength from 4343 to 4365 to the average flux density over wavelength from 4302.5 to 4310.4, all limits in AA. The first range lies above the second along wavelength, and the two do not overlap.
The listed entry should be 1.57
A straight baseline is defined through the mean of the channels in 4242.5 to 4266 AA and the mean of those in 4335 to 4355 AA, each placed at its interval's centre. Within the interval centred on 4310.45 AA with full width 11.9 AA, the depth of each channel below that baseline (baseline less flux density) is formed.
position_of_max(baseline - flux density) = 4304.95 AA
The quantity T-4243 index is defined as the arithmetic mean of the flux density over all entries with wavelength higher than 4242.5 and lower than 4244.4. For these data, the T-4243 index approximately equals 109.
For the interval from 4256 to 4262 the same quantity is 103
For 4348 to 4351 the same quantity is 114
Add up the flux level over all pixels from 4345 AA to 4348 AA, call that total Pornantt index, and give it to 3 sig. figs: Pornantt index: 346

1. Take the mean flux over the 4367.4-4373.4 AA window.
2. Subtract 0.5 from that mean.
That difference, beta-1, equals 115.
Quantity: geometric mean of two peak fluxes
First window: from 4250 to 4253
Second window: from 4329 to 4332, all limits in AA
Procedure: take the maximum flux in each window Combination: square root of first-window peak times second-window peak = 111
